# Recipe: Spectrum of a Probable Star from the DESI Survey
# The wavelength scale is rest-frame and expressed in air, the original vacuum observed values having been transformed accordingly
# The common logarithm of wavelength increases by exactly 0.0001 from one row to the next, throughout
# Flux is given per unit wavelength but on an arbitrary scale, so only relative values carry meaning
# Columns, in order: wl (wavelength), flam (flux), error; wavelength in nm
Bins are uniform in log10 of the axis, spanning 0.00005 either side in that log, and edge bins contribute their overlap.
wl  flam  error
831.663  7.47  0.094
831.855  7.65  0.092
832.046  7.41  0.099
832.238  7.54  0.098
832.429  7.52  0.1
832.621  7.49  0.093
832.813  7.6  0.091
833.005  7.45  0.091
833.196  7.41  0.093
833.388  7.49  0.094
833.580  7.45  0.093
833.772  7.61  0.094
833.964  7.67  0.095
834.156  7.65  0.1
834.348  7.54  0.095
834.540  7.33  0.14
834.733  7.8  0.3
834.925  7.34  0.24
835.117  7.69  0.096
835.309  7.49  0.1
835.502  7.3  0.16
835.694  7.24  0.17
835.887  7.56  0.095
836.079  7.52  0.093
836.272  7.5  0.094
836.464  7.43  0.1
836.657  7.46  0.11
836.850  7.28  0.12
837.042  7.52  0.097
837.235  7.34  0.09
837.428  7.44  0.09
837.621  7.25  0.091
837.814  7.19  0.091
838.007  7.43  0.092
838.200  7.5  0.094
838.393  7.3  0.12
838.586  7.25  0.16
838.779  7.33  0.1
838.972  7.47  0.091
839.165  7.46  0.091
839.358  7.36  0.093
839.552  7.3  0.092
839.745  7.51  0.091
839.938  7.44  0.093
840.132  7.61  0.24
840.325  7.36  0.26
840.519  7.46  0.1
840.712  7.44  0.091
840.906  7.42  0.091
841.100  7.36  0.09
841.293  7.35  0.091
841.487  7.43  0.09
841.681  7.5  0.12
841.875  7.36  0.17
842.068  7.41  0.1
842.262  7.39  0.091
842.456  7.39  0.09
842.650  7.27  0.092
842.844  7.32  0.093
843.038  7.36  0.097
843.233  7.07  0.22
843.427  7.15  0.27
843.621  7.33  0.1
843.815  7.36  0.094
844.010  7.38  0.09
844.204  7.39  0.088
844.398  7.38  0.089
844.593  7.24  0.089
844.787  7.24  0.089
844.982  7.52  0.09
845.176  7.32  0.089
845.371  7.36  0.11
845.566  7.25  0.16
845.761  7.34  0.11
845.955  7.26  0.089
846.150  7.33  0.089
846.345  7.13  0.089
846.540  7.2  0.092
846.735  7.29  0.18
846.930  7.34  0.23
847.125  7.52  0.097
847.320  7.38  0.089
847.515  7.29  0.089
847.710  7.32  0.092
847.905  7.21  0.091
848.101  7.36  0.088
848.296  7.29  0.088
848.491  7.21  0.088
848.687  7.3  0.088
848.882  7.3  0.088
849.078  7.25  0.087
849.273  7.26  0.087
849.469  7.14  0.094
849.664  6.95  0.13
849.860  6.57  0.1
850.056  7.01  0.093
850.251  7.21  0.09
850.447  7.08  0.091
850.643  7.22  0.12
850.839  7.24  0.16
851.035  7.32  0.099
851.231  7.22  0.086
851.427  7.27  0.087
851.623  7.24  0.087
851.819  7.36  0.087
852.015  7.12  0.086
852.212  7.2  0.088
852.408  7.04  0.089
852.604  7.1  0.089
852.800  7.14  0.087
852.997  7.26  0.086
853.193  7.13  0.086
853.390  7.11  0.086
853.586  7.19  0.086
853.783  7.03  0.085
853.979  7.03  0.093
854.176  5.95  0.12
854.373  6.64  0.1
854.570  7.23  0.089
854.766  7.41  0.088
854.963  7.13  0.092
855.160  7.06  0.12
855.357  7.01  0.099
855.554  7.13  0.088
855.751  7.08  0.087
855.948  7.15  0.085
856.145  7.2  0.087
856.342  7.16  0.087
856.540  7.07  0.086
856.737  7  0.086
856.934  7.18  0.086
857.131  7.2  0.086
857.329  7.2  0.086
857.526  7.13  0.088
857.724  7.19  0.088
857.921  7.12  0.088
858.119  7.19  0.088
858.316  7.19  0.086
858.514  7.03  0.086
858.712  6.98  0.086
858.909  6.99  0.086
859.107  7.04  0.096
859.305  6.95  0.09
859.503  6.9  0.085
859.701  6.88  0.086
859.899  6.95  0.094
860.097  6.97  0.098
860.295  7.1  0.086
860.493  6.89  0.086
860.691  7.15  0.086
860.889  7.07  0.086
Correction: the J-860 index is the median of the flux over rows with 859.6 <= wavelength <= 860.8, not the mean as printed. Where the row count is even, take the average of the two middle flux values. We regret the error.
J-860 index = 6.96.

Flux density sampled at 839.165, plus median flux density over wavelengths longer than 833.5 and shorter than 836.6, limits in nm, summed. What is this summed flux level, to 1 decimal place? 15.0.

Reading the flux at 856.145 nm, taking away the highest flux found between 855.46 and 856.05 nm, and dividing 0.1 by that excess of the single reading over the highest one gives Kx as 2.0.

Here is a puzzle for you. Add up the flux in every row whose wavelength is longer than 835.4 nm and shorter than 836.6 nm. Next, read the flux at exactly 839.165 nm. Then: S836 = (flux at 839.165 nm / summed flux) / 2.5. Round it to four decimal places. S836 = 0.0670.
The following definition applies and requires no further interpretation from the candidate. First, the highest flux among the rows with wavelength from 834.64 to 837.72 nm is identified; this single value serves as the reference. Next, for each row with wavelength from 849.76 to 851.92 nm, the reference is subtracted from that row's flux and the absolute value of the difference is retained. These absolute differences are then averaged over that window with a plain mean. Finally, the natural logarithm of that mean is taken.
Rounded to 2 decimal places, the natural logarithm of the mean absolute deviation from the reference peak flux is -0.44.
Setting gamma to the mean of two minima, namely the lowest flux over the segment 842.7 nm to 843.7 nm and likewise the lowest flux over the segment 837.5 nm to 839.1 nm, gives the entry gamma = 7.13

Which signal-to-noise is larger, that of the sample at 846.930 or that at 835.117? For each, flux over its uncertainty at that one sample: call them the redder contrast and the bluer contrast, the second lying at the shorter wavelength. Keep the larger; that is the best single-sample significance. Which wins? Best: 80.1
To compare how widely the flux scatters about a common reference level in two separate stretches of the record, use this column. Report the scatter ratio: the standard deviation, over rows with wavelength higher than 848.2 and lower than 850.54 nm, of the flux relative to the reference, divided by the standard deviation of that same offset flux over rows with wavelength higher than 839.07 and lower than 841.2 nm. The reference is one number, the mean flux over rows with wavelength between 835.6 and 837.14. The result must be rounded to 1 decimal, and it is 2.5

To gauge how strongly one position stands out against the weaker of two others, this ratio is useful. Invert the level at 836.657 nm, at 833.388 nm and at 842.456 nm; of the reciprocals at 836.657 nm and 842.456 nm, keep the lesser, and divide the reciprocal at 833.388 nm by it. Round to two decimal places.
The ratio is 1.00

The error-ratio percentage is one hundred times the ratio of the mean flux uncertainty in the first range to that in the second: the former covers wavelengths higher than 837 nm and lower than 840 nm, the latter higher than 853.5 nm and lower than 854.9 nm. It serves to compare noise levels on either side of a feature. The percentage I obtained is 104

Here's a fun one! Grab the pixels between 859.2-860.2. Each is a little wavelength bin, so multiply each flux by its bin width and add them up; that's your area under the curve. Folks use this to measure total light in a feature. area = 6.9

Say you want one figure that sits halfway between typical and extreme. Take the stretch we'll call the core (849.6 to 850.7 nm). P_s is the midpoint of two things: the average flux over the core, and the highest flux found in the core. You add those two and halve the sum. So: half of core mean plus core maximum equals 7.11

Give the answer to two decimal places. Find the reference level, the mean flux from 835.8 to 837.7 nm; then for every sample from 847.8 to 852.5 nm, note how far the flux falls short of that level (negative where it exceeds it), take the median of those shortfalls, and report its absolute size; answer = 0.21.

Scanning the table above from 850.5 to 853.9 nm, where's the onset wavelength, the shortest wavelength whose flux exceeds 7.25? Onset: 851.035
